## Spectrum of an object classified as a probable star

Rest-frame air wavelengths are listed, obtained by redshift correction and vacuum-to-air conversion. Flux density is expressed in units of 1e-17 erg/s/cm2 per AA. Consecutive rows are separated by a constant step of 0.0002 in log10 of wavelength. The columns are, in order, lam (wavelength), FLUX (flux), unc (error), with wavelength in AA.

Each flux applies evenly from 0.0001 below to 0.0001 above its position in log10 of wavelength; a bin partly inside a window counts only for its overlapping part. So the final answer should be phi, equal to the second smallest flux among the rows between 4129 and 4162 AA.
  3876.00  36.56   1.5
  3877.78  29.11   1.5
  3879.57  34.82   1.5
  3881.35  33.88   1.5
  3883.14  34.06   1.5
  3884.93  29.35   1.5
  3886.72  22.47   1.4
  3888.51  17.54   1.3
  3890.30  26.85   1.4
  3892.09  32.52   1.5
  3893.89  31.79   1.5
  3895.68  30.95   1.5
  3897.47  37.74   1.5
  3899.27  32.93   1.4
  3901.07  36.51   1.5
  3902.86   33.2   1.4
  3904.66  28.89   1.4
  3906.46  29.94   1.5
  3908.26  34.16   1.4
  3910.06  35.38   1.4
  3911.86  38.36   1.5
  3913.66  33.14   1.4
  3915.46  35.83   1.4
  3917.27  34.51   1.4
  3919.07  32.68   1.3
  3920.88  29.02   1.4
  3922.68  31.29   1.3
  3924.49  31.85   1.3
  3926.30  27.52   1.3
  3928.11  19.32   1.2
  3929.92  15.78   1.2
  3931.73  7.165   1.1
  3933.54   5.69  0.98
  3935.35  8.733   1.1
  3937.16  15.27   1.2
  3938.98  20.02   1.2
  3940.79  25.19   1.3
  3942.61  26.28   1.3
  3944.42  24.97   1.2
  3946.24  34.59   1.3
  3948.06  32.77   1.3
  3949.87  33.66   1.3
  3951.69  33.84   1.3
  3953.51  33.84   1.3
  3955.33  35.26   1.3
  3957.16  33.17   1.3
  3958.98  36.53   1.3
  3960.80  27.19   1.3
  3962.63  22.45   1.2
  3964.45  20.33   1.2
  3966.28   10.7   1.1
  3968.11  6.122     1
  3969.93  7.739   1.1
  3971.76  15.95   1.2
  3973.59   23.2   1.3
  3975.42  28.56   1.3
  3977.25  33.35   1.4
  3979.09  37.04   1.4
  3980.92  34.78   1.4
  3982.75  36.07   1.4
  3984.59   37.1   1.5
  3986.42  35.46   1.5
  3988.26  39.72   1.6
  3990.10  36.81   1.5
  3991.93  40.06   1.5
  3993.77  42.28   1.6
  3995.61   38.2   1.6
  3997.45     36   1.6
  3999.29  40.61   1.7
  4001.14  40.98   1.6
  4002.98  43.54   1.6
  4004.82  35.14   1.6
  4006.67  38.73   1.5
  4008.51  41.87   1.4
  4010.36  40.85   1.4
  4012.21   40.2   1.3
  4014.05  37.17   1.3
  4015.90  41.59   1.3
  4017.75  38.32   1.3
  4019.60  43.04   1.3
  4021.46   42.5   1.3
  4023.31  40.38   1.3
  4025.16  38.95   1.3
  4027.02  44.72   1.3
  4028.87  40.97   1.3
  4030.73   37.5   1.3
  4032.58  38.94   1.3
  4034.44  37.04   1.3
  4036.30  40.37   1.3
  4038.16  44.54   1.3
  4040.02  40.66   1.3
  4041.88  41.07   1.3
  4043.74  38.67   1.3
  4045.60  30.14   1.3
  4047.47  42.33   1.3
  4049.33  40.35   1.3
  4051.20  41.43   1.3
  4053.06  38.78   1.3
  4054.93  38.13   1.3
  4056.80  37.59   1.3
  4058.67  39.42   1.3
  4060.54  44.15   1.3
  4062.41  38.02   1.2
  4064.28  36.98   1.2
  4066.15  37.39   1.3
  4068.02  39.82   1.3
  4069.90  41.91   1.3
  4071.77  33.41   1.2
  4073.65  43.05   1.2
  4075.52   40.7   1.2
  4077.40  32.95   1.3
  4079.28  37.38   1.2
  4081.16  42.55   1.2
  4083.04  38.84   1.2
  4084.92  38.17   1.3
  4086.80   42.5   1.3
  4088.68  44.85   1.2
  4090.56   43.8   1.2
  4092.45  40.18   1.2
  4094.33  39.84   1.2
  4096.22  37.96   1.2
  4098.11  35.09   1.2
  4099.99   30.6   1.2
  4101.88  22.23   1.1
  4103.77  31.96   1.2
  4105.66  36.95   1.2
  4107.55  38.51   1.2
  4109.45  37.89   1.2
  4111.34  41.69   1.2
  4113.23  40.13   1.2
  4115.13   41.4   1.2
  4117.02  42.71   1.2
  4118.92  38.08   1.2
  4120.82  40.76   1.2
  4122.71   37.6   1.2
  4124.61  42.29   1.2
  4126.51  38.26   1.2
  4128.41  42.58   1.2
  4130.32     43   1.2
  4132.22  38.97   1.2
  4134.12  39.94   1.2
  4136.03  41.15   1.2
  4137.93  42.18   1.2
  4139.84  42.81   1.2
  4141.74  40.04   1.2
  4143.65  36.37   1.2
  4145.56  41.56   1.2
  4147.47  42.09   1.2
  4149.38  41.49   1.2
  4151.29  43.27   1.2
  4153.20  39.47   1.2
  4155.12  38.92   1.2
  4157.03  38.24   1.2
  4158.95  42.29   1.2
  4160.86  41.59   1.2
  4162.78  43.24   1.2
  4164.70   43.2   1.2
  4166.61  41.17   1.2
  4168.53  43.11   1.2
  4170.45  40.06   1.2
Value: 38.24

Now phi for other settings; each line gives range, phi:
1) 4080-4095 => 38.84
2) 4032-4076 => 33.41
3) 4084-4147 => 30.6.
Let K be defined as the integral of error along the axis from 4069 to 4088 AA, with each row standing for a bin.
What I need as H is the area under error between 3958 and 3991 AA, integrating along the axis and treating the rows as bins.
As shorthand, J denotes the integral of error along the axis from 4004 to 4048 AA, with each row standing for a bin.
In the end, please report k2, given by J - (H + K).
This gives -9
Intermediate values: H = 43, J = 58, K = 24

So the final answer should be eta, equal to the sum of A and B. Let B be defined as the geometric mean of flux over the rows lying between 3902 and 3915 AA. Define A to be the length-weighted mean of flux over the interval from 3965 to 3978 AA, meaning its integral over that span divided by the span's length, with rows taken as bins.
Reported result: 51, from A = 18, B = 33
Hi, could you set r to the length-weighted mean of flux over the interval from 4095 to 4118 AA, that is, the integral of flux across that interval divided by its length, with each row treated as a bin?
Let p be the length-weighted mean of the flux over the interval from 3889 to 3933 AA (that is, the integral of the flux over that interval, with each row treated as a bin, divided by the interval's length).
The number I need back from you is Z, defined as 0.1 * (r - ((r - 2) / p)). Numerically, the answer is 3.53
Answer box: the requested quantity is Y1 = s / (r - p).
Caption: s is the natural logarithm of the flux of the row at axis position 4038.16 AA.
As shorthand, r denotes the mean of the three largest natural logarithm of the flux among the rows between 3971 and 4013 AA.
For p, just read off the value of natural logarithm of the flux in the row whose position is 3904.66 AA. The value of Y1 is 10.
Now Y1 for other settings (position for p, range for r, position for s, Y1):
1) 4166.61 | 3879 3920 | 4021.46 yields -40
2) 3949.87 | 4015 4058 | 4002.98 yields 14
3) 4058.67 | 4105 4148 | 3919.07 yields 42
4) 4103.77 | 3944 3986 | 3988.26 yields 26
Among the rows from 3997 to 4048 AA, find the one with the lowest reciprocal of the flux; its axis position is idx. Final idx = 4027.02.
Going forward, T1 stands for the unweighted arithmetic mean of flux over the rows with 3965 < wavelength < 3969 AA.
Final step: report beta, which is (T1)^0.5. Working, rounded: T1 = 8.4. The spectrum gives 2.90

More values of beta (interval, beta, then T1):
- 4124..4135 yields 6.39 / 40.8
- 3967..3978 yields 4.38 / 19.2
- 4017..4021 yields 6.38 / 40.7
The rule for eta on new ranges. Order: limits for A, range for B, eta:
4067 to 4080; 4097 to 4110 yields 71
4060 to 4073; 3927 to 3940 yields 51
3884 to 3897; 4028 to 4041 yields 68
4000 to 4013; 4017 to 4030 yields 81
